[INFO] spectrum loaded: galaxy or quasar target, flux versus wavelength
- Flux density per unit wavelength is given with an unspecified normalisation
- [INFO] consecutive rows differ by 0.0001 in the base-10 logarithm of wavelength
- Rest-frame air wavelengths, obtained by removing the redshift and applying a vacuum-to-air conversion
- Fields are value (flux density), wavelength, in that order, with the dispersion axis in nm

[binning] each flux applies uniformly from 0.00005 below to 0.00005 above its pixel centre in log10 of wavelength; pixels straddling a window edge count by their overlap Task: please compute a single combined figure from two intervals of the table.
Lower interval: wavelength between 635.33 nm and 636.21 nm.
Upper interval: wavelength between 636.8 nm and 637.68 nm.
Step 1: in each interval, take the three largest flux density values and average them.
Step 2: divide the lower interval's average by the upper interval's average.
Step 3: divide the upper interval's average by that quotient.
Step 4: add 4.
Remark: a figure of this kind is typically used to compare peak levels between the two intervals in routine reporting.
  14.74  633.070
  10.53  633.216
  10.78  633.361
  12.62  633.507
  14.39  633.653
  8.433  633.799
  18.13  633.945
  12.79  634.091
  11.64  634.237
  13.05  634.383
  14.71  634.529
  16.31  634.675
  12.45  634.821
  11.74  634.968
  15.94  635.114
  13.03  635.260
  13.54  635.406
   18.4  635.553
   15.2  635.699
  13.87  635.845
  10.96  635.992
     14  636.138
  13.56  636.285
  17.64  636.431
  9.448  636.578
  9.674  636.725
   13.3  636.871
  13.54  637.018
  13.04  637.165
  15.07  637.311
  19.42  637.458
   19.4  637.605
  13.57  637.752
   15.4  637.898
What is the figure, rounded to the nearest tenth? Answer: 24.3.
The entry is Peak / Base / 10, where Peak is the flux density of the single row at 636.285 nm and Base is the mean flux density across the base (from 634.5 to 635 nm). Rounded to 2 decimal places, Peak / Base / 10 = 0.10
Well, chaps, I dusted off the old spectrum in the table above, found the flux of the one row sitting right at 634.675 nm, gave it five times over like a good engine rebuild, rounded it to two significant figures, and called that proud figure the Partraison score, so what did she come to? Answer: 82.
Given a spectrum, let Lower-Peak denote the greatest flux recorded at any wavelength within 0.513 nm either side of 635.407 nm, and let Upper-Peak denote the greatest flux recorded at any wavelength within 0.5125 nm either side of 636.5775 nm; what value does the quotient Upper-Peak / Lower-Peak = 0.96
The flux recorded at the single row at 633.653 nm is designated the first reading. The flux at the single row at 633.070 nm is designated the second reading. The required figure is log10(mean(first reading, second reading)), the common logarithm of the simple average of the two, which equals 1.16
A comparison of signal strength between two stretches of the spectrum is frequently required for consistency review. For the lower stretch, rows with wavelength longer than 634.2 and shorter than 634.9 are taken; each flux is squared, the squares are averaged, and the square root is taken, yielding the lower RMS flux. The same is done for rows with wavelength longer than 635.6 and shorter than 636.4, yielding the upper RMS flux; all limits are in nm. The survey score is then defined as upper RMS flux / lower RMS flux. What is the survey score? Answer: 0.99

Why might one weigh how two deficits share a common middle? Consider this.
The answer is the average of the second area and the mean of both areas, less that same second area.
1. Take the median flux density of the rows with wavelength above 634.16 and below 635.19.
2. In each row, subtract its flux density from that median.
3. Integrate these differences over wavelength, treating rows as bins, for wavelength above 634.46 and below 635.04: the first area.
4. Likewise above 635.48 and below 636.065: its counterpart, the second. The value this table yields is 0.12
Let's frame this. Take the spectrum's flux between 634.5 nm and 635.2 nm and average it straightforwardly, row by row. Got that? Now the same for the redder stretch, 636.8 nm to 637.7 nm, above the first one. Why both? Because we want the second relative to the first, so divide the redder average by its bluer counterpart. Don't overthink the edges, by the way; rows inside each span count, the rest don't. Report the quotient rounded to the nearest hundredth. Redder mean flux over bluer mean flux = 1.10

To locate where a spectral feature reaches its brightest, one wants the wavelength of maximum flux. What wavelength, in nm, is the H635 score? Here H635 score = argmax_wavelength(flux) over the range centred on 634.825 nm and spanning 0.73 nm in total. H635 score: 634.675 nm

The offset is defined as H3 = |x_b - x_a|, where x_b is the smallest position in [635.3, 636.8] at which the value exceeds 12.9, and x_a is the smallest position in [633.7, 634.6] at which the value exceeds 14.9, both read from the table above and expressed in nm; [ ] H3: 1.46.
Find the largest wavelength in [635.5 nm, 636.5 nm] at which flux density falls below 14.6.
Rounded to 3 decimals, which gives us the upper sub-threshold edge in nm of 636.285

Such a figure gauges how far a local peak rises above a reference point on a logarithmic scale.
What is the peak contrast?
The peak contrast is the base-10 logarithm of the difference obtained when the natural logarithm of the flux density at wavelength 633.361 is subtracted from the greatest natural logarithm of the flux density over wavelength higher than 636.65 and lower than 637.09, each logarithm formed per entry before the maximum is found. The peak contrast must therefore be -0.6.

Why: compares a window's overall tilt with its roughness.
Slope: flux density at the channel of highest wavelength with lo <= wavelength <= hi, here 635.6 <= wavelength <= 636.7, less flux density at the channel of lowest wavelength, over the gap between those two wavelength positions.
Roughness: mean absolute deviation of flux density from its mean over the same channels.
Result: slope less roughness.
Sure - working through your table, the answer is -8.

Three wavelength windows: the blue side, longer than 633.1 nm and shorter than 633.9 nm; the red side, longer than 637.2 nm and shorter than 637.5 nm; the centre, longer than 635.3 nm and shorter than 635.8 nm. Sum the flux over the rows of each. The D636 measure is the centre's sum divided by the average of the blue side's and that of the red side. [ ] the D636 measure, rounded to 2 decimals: 1.03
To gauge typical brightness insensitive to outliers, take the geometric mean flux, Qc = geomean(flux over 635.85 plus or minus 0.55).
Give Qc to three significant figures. 14.1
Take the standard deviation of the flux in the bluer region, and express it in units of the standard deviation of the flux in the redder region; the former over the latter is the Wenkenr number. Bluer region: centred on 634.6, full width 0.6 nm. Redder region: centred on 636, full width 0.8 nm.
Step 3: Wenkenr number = 1.1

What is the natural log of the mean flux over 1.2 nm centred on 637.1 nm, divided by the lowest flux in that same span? 0.40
